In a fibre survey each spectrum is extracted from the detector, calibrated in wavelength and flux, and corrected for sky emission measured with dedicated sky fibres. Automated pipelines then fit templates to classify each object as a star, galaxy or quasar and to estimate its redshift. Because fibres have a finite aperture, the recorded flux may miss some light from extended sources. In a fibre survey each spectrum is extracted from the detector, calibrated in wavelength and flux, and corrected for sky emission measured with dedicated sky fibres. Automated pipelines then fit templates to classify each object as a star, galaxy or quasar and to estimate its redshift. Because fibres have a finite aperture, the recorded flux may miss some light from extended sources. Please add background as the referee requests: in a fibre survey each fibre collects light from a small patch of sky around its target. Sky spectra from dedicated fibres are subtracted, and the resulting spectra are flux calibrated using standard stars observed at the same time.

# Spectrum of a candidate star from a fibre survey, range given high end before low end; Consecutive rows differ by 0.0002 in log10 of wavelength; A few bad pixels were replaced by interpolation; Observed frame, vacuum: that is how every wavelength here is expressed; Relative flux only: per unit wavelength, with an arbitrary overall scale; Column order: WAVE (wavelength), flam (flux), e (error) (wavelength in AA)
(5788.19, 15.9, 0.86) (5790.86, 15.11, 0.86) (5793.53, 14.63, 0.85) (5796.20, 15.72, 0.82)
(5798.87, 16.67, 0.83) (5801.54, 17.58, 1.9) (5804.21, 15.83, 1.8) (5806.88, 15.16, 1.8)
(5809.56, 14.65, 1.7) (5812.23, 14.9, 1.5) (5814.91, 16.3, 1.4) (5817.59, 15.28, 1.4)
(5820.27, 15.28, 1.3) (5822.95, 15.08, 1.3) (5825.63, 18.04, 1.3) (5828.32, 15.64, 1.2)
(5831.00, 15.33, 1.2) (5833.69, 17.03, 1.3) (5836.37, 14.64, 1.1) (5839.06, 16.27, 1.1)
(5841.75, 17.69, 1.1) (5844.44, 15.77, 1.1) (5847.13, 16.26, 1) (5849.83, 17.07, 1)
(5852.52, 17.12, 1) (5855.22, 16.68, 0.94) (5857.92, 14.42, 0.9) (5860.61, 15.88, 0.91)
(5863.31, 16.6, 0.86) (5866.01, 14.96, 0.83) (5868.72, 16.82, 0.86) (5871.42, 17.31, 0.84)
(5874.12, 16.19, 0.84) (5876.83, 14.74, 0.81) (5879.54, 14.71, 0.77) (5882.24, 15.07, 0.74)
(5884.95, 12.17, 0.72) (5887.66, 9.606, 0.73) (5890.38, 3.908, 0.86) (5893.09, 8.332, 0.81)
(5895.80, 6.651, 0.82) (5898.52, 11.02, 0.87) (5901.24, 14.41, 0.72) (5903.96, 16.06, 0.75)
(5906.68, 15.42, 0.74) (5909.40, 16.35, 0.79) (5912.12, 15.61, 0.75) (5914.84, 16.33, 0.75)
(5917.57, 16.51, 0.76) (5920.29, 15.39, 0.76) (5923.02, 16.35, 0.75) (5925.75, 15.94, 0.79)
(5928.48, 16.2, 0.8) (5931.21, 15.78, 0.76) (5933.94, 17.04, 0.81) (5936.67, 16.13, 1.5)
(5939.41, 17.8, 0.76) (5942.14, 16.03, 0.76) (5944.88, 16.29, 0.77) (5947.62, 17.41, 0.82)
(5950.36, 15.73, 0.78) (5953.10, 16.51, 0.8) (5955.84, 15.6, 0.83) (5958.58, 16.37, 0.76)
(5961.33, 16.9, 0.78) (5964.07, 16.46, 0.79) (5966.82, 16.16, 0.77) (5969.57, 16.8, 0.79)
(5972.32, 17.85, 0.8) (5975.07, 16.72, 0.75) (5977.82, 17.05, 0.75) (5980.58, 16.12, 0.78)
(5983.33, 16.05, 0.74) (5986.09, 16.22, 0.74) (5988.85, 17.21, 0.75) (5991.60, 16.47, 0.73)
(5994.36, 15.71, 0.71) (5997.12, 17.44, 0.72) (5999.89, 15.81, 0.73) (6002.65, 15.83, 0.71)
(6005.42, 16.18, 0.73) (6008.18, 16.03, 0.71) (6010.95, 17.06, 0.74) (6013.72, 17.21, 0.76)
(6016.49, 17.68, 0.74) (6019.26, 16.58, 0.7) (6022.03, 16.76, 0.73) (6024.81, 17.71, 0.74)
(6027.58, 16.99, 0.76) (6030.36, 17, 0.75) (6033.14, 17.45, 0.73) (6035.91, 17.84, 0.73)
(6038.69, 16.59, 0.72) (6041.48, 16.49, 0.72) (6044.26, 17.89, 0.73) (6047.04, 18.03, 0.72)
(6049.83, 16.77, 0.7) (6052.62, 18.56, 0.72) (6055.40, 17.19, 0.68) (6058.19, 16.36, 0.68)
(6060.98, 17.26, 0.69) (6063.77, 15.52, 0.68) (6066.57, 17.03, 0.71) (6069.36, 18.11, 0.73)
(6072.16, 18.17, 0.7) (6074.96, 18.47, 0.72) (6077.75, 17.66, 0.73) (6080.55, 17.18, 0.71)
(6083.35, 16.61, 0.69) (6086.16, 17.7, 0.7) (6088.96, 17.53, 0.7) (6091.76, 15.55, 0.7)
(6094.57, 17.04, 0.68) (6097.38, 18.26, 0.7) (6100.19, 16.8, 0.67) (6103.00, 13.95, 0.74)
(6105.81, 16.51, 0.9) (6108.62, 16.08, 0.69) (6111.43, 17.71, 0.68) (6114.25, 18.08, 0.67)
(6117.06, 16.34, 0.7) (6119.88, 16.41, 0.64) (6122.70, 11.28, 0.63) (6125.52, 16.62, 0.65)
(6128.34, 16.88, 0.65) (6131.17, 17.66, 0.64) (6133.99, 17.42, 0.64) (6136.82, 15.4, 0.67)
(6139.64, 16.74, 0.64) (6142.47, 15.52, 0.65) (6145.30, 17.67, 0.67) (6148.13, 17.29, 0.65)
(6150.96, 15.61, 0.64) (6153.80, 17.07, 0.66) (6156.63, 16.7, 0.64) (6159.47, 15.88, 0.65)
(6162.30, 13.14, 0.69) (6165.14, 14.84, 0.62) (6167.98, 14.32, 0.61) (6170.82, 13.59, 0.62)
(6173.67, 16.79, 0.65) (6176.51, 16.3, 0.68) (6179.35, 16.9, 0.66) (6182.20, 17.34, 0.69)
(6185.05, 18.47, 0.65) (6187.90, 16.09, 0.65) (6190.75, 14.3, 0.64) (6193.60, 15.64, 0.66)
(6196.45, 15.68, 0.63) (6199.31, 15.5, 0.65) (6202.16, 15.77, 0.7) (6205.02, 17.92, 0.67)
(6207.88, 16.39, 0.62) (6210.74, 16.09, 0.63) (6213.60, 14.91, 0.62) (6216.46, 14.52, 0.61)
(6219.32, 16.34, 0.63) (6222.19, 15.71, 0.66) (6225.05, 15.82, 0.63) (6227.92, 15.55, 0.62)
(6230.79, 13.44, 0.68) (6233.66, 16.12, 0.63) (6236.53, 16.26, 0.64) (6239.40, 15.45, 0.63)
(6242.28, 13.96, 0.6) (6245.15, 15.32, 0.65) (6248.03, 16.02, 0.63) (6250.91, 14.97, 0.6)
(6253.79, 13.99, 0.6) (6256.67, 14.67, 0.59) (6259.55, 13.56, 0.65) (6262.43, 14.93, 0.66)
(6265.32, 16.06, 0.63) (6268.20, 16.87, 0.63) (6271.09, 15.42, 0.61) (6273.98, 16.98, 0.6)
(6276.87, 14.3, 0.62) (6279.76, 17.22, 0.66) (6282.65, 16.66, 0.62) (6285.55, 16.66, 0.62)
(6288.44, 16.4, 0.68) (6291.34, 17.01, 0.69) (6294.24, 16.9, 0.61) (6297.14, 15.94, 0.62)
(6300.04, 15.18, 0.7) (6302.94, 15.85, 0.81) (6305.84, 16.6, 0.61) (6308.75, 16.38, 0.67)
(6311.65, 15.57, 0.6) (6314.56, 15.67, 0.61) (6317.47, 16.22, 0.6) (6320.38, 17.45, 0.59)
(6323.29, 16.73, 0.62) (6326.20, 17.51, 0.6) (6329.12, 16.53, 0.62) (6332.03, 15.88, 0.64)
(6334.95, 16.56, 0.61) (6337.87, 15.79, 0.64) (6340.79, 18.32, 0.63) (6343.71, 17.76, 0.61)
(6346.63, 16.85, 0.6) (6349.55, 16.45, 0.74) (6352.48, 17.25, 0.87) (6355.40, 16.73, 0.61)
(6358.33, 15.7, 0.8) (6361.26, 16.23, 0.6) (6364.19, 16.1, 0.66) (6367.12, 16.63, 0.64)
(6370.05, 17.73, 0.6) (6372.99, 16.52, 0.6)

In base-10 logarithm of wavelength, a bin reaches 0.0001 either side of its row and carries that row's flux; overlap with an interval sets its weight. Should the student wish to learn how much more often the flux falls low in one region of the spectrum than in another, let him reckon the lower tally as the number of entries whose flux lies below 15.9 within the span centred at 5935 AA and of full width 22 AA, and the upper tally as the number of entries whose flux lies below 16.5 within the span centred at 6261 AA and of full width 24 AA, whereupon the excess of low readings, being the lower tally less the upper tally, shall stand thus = -6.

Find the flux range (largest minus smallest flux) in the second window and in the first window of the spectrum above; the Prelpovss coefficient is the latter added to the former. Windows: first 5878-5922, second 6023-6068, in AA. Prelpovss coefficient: 16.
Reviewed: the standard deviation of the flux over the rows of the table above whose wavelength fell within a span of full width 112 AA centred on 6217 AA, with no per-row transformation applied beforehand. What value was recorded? 1.2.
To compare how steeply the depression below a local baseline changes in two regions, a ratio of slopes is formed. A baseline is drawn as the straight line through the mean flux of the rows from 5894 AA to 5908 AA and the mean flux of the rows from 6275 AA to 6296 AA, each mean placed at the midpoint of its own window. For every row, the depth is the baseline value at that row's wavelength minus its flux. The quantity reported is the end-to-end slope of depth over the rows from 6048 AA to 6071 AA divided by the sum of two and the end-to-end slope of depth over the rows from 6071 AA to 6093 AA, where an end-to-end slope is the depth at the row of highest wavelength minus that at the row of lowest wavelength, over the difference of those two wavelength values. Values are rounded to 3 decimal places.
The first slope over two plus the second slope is -0.027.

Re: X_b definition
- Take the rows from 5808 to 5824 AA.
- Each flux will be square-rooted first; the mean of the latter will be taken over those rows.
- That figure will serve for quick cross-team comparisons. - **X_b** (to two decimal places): 3.90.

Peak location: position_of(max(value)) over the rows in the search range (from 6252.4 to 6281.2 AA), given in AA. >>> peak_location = 6279.76 AA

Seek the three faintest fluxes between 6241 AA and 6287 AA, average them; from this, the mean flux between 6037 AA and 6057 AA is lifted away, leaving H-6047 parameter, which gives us -3.5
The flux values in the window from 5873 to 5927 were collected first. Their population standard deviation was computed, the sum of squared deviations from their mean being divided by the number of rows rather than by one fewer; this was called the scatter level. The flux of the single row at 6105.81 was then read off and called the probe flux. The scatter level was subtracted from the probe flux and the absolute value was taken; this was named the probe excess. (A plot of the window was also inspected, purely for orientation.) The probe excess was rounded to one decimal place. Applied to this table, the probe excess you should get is 12.9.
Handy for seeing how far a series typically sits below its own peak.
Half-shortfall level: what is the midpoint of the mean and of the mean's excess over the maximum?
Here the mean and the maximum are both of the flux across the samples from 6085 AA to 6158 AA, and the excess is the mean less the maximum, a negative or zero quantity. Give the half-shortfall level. 7.4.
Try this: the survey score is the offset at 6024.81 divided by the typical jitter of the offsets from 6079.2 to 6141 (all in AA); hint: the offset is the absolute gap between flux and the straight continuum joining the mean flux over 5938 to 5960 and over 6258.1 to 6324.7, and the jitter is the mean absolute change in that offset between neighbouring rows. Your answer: 1.2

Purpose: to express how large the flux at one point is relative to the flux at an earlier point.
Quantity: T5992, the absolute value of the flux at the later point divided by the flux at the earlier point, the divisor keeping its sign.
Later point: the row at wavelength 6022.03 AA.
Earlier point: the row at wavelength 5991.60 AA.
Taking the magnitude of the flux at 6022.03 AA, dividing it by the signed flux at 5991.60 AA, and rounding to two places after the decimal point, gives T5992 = 1.02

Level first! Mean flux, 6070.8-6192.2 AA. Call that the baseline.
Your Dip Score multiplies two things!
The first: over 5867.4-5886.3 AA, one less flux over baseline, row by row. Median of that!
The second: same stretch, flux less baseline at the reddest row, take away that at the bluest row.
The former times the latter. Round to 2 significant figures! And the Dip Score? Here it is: -0.38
